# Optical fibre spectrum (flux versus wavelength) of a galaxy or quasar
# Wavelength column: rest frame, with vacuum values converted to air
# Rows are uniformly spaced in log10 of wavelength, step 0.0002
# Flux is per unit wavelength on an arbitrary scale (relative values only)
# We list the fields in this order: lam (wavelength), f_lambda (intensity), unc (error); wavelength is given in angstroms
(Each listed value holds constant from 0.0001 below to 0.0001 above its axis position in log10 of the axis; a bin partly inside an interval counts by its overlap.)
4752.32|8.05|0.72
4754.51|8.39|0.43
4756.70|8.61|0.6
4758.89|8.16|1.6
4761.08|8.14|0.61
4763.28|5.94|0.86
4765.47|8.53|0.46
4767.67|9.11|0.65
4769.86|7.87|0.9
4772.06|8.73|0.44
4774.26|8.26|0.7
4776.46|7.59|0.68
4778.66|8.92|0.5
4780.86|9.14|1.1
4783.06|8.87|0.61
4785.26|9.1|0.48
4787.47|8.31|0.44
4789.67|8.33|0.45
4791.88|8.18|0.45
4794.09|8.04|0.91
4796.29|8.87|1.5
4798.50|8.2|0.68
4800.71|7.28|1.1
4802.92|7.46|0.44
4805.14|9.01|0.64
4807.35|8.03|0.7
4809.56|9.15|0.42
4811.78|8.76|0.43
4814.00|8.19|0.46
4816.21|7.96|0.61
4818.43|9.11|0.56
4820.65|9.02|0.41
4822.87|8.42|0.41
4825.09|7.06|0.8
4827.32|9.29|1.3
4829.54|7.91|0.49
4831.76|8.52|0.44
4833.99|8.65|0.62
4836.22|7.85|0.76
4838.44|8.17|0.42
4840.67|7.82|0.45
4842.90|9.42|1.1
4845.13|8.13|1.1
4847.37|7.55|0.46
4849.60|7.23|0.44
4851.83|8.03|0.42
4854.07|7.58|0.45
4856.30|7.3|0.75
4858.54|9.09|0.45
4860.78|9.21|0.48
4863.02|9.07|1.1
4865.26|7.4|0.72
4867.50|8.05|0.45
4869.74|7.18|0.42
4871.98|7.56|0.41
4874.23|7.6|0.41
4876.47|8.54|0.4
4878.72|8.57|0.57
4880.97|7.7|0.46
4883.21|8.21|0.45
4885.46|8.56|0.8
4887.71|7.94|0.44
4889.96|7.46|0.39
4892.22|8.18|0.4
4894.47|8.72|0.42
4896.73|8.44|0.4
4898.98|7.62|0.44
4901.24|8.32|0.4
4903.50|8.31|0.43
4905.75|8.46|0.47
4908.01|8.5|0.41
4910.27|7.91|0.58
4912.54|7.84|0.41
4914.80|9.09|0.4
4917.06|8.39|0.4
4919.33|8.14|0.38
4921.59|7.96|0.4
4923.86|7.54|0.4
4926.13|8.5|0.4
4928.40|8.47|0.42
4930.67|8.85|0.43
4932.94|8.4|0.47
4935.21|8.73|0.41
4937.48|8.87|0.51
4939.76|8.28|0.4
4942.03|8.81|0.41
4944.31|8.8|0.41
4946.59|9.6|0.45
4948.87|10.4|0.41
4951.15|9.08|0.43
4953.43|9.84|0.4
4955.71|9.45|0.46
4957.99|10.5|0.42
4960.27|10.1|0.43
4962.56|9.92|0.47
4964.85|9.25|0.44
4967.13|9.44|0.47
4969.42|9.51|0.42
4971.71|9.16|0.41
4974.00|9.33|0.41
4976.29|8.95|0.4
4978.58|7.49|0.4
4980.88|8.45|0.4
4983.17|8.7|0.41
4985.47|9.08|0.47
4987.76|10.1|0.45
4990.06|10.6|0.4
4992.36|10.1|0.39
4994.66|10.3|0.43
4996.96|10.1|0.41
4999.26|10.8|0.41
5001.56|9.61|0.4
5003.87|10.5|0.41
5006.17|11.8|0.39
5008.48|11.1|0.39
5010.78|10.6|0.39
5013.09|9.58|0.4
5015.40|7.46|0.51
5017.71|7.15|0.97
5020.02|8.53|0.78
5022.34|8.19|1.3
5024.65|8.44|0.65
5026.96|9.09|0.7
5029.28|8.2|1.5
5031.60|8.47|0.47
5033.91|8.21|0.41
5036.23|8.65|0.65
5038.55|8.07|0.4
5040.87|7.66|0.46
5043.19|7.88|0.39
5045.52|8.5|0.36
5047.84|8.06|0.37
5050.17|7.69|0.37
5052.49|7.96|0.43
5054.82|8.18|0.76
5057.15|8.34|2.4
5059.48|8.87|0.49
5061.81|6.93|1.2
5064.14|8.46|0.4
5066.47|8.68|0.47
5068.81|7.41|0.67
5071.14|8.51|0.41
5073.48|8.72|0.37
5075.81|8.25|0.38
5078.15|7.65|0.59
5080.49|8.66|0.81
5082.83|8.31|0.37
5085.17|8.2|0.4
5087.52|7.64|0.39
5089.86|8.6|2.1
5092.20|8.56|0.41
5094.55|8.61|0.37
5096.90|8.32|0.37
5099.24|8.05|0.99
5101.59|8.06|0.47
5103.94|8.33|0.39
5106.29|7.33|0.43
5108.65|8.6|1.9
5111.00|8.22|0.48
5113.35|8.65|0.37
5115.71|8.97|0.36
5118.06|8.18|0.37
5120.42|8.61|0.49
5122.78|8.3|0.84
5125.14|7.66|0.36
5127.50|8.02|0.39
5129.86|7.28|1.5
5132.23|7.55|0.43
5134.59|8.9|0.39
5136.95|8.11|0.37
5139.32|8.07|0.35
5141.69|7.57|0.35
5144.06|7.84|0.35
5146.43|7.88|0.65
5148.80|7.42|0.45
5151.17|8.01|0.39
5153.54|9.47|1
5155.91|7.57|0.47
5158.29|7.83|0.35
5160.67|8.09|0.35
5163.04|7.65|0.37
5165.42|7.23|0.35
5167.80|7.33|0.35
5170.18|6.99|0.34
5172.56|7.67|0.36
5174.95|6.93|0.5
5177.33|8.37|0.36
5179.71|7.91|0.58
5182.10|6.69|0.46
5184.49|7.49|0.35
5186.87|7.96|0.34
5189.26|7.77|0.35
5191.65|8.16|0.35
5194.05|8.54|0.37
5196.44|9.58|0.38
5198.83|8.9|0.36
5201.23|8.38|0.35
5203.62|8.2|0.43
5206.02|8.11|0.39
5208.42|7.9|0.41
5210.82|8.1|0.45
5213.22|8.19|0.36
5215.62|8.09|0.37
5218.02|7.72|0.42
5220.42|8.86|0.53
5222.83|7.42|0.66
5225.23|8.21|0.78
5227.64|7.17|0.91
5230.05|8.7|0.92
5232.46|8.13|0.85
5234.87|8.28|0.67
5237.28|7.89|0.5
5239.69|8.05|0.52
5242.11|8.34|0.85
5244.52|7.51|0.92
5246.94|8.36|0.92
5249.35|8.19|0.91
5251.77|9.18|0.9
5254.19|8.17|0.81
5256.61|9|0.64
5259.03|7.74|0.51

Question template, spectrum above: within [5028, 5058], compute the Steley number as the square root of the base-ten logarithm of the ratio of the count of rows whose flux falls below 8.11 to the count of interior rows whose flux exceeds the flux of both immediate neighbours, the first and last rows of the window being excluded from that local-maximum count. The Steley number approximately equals 0.55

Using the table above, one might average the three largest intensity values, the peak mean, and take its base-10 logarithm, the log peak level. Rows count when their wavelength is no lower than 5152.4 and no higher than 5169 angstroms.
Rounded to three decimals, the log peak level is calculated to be 0.928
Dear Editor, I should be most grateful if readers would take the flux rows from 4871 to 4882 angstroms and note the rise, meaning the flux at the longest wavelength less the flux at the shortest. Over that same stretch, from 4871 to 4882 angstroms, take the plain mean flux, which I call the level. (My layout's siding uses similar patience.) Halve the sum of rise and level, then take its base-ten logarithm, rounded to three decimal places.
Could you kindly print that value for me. 0.609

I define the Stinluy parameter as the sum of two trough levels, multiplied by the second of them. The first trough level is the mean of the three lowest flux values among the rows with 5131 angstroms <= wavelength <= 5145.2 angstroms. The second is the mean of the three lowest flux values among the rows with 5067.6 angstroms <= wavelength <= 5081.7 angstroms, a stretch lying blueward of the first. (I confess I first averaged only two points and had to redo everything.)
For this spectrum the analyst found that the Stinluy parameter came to 120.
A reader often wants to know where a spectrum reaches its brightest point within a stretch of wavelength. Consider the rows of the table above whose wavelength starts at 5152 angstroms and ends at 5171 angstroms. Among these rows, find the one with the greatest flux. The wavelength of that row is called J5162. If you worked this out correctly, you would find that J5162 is 5153.54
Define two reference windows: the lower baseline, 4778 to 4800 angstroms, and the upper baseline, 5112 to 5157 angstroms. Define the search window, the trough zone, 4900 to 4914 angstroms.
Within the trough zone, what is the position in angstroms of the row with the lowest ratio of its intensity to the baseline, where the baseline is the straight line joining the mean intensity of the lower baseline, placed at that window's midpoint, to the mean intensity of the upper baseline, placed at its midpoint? 4912.54 angstroms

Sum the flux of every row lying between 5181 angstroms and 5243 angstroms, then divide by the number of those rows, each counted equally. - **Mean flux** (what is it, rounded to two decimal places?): 8.11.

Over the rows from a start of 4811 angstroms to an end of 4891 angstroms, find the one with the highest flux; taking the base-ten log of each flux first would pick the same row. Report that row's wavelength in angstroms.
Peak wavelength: 4842.90 angstroms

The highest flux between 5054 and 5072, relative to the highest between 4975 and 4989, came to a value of 0.88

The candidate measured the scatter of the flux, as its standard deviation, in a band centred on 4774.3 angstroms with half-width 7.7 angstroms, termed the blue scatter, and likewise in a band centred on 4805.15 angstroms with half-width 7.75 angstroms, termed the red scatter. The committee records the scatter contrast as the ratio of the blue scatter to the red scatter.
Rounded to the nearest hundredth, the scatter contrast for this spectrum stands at 0.84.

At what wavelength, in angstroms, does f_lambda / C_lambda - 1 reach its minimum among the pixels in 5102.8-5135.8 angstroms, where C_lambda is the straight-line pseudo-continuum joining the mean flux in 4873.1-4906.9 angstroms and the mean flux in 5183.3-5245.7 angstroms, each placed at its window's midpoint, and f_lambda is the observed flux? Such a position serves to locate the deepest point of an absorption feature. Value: 5129.86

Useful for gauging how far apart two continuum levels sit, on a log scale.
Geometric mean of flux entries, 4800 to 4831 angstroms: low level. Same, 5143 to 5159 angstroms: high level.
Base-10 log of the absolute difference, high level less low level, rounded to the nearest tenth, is -0.5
